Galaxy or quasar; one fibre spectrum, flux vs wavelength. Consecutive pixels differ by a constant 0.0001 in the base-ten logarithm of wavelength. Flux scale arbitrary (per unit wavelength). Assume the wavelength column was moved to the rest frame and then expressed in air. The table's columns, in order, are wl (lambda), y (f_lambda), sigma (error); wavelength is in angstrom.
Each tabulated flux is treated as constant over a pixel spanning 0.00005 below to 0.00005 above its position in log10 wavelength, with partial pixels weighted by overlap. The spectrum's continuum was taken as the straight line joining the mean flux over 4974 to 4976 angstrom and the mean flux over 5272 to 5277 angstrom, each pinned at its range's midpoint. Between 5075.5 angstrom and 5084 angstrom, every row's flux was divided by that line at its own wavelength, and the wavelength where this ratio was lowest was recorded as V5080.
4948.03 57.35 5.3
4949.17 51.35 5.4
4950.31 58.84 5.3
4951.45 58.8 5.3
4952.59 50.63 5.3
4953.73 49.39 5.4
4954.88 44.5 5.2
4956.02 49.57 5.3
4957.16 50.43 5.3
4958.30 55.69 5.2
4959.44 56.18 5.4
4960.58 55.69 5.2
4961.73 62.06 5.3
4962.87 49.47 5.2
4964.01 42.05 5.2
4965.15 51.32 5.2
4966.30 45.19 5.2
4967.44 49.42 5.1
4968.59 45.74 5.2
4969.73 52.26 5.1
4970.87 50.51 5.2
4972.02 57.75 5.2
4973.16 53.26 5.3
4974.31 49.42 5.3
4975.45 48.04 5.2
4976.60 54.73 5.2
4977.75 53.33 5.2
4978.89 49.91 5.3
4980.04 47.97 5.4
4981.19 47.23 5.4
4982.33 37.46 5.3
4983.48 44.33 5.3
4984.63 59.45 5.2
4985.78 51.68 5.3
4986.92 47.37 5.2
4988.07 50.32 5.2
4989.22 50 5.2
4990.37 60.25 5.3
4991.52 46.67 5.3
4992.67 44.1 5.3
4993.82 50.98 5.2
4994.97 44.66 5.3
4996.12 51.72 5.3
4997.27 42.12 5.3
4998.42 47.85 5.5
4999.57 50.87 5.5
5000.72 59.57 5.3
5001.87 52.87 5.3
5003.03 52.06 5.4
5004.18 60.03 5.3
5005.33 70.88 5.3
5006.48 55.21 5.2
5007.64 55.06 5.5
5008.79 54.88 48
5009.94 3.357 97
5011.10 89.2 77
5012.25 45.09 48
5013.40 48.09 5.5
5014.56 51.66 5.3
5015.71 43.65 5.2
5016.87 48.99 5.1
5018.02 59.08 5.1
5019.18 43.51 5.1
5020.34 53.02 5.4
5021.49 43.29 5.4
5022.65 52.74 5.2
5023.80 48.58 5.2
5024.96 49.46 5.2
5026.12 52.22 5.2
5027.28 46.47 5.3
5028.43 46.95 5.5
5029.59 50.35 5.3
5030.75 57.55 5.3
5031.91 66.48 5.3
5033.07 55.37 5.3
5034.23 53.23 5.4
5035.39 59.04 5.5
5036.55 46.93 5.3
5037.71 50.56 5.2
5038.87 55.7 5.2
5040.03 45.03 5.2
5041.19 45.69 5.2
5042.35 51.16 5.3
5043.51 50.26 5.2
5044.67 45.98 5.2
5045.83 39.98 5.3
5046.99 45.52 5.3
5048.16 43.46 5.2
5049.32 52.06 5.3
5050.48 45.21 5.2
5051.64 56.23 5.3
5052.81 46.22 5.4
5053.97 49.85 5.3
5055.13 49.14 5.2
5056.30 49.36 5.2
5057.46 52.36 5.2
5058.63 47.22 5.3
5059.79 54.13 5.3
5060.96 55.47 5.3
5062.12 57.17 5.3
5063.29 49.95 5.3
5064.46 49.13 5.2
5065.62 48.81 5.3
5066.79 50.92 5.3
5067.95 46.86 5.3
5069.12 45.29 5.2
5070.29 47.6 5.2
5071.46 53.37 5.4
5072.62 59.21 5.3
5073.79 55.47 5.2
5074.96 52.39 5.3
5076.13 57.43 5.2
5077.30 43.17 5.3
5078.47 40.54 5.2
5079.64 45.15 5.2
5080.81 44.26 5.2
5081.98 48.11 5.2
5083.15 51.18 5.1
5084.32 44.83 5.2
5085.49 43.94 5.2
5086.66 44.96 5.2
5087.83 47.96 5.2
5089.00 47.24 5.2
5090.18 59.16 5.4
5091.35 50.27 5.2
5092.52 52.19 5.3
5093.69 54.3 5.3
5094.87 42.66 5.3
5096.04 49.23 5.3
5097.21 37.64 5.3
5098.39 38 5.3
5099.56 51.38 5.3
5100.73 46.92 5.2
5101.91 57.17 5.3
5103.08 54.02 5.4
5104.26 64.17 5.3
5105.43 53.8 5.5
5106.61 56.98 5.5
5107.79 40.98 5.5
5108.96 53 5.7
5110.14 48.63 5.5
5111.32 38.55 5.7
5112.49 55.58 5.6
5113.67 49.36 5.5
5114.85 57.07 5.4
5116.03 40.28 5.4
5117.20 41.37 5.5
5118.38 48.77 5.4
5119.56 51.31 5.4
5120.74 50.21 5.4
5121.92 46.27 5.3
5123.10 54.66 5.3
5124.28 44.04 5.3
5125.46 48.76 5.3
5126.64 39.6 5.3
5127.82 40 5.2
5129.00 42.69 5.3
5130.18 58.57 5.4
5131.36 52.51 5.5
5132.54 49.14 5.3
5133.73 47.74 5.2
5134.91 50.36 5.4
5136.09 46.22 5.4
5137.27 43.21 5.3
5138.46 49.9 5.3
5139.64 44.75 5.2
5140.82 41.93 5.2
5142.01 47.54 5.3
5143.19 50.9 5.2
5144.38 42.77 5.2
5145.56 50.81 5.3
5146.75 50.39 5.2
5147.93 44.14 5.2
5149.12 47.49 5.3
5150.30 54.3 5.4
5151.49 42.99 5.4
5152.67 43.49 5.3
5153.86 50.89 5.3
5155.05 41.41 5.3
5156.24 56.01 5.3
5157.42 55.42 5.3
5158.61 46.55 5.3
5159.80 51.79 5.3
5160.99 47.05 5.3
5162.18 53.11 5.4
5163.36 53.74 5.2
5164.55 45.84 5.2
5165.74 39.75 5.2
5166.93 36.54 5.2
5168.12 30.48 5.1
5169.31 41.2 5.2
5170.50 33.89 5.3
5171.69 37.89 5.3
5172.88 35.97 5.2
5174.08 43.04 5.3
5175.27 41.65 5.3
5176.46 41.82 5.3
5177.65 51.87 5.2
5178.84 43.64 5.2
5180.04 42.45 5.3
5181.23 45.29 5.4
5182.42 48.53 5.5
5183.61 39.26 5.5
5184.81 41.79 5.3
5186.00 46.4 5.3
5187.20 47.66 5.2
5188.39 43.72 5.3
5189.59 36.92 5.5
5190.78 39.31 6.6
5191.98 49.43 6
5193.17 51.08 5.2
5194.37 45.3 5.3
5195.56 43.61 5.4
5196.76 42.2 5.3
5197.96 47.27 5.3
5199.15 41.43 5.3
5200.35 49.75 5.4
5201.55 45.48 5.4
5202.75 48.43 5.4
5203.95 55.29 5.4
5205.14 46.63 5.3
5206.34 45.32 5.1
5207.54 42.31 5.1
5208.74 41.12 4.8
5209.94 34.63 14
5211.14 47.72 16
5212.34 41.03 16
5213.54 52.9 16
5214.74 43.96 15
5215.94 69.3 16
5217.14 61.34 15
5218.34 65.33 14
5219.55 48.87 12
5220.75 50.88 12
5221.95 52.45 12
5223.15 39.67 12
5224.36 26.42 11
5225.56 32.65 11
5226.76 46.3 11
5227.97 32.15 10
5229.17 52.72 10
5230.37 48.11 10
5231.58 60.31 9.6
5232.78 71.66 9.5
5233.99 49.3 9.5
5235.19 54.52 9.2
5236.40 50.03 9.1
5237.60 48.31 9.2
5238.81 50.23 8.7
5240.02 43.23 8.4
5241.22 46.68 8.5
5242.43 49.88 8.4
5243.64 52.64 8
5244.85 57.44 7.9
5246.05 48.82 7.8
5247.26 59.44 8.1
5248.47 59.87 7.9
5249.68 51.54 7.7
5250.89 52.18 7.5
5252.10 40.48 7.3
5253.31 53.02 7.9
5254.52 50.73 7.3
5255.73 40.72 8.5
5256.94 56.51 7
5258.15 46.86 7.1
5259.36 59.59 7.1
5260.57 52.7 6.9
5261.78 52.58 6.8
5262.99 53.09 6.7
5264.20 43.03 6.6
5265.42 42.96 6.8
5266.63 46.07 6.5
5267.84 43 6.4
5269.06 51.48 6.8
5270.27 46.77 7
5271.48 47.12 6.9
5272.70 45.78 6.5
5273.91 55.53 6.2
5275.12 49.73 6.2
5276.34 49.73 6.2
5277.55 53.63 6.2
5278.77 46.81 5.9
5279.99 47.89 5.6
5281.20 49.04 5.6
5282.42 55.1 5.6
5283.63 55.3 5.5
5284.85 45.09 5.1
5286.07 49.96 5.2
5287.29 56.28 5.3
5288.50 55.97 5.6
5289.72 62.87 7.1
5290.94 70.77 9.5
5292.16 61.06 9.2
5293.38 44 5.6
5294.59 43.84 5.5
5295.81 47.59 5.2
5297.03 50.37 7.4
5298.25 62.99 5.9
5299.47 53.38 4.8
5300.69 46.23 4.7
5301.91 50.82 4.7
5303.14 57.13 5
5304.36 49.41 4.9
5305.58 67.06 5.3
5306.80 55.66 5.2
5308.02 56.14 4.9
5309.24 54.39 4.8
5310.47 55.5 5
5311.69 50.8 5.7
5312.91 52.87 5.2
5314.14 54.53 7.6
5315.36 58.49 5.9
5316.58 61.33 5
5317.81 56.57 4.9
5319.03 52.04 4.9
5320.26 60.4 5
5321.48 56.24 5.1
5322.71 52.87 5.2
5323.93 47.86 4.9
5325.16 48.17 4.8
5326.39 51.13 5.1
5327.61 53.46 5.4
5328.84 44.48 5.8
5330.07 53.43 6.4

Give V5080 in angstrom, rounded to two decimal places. 5078.47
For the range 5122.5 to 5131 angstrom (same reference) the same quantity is 5126.64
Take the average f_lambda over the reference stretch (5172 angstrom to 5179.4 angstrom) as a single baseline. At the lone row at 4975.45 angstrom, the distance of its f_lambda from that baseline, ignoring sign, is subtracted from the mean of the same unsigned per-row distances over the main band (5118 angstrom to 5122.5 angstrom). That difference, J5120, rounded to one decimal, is 1.1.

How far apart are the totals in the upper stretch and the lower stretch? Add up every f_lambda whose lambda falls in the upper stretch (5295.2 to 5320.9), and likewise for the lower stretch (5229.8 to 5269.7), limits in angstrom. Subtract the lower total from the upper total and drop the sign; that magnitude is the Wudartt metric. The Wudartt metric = 533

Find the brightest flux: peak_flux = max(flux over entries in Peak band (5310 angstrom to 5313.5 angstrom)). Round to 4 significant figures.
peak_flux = 55.50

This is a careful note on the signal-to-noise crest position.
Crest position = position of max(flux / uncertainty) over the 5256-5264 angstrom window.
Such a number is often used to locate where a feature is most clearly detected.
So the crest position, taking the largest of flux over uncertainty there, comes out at 5259.36 angstrom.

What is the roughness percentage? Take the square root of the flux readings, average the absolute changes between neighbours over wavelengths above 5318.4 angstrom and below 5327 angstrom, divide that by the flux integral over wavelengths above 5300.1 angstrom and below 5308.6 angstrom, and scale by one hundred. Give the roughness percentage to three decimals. 0.059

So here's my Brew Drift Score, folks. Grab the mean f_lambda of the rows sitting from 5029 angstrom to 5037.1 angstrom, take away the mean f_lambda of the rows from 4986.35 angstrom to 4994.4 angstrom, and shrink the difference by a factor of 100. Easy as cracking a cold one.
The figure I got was 0.06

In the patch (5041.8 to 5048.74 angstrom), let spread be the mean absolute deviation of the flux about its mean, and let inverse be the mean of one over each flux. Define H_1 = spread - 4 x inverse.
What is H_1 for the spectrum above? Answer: 3.0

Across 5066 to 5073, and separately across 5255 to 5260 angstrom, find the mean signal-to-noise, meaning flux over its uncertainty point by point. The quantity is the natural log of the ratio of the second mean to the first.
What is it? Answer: -0.3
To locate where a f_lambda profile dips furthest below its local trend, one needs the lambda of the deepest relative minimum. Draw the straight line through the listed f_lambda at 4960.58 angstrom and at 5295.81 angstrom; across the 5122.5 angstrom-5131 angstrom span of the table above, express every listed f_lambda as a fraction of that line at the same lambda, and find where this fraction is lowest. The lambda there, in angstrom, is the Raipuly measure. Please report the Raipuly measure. 5126.64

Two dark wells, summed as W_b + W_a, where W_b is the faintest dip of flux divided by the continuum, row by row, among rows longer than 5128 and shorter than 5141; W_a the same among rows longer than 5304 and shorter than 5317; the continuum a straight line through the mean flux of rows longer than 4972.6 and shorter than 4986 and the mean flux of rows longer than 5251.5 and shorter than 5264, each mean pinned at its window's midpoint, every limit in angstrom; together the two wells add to 1.81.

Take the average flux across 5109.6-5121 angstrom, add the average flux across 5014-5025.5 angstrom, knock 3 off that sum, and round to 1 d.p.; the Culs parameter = 94.5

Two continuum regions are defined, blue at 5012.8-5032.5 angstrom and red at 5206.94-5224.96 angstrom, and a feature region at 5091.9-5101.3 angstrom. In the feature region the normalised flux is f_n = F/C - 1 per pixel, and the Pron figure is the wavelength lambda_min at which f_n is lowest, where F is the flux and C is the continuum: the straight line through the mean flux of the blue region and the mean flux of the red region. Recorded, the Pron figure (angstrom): 5097.21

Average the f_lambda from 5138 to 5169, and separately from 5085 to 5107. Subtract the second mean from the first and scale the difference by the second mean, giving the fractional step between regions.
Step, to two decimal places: -0.06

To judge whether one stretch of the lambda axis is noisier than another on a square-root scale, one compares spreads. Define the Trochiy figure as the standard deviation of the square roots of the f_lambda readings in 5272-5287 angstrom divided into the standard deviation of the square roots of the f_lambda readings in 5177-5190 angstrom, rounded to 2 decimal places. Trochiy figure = 1.22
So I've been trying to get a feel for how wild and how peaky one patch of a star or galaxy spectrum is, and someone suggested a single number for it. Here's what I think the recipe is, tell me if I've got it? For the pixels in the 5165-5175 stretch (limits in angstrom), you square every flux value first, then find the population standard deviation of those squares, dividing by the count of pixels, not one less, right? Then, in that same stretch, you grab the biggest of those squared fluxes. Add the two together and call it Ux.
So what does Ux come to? 2132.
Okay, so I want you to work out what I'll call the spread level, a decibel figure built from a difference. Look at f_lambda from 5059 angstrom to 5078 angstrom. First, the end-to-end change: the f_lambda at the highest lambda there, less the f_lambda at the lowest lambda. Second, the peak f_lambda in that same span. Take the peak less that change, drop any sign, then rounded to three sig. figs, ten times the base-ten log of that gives 18.5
